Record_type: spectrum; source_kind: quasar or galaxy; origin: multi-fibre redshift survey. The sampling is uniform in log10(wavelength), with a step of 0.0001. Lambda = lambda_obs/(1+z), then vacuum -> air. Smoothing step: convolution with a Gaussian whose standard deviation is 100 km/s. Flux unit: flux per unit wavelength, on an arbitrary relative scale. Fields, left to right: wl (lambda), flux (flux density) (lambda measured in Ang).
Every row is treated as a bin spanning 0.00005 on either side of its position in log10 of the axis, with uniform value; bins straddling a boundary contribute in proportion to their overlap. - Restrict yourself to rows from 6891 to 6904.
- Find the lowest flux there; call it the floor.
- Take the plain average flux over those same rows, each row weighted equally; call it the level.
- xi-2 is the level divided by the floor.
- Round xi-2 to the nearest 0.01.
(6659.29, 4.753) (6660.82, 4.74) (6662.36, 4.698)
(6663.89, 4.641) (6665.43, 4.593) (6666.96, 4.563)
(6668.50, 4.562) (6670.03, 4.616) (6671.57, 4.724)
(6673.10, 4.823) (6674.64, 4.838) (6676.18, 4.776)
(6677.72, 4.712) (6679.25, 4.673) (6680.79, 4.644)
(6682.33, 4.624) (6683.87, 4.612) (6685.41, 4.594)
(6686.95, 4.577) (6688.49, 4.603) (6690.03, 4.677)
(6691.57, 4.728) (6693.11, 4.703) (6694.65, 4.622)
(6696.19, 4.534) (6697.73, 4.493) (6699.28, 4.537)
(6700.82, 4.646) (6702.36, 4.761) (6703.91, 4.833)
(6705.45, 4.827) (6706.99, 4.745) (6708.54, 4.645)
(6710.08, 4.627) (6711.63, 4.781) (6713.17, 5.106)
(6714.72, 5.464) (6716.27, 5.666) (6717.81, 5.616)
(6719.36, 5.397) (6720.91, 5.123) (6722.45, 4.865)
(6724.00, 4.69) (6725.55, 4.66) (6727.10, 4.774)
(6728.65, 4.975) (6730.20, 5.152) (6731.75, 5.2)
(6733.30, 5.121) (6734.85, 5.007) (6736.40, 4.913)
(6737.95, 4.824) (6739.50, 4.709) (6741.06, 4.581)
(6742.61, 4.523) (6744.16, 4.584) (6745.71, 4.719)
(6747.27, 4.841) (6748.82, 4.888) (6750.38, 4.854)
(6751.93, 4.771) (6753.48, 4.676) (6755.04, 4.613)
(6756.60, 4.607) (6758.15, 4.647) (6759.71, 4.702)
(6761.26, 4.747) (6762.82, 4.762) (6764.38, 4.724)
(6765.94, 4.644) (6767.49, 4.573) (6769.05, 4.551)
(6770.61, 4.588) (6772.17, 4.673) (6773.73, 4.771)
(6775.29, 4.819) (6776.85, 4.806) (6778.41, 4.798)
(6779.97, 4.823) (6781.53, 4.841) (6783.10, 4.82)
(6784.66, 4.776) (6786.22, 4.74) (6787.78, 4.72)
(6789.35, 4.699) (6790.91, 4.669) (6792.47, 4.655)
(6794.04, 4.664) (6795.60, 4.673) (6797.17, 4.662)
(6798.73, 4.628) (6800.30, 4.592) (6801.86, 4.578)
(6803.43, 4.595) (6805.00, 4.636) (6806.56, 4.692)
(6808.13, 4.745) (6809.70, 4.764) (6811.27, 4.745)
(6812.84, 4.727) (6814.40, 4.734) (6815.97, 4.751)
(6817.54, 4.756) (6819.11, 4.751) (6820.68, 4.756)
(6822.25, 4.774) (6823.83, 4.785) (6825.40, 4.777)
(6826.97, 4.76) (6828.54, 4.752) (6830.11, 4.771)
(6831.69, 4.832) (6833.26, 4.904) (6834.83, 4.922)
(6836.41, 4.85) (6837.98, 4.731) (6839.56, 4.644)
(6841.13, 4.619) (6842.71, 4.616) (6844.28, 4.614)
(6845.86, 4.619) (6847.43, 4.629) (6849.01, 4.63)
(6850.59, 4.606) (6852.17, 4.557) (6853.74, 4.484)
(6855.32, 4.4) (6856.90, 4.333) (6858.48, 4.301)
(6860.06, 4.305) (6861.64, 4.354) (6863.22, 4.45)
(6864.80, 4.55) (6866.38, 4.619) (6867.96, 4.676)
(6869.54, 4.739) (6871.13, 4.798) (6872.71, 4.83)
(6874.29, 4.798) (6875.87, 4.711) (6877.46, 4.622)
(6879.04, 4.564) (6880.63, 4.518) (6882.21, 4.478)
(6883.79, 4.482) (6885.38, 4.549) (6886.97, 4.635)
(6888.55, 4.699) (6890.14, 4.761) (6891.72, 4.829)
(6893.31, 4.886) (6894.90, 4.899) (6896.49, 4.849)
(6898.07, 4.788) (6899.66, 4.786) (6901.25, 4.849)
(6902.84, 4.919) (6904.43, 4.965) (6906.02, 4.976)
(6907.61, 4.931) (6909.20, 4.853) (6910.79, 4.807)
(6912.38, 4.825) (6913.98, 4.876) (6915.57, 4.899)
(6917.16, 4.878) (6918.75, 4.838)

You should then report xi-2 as 1.01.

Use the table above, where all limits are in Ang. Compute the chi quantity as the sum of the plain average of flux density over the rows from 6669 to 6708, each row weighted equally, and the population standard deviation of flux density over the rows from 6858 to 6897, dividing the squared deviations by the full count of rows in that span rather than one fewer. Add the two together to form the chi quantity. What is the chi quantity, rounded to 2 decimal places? 4.85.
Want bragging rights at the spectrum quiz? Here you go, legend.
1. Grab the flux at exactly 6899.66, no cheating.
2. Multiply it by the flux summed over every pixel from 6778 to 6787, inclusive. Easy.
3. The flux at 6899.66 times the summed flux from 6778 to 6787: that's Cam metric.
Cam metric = 138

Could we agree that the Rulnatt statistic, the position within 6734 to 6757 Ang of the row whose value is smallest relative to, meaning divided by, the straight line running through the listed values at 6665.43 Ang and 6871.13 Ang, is 6742.61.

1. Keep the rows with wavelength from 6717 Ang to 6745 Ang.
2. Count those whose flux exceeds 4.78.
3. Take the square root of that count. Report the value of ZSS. 3.3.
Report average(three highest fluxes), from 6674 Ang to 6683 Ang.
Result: 4.78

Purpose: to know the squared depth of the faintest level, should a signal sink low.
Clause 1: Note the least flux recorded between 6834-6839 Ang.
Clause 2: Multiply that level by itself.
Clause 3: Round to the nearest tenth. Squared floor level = 22.4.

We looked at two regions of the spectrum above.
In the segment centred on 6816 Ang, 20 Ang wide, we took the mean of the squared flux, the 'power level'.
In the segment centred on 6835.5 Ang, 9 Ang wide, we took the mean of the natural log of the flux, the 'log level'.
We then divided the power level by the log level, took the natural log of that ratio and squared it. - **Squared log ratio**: 7.10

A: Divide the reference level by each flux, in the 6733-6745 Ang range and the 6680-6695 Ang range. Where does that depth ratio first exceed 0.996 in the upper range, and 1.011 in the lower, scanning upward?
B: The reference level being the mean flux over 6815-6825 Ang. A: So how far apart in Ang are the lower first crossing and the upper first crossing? 58.7 Ang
